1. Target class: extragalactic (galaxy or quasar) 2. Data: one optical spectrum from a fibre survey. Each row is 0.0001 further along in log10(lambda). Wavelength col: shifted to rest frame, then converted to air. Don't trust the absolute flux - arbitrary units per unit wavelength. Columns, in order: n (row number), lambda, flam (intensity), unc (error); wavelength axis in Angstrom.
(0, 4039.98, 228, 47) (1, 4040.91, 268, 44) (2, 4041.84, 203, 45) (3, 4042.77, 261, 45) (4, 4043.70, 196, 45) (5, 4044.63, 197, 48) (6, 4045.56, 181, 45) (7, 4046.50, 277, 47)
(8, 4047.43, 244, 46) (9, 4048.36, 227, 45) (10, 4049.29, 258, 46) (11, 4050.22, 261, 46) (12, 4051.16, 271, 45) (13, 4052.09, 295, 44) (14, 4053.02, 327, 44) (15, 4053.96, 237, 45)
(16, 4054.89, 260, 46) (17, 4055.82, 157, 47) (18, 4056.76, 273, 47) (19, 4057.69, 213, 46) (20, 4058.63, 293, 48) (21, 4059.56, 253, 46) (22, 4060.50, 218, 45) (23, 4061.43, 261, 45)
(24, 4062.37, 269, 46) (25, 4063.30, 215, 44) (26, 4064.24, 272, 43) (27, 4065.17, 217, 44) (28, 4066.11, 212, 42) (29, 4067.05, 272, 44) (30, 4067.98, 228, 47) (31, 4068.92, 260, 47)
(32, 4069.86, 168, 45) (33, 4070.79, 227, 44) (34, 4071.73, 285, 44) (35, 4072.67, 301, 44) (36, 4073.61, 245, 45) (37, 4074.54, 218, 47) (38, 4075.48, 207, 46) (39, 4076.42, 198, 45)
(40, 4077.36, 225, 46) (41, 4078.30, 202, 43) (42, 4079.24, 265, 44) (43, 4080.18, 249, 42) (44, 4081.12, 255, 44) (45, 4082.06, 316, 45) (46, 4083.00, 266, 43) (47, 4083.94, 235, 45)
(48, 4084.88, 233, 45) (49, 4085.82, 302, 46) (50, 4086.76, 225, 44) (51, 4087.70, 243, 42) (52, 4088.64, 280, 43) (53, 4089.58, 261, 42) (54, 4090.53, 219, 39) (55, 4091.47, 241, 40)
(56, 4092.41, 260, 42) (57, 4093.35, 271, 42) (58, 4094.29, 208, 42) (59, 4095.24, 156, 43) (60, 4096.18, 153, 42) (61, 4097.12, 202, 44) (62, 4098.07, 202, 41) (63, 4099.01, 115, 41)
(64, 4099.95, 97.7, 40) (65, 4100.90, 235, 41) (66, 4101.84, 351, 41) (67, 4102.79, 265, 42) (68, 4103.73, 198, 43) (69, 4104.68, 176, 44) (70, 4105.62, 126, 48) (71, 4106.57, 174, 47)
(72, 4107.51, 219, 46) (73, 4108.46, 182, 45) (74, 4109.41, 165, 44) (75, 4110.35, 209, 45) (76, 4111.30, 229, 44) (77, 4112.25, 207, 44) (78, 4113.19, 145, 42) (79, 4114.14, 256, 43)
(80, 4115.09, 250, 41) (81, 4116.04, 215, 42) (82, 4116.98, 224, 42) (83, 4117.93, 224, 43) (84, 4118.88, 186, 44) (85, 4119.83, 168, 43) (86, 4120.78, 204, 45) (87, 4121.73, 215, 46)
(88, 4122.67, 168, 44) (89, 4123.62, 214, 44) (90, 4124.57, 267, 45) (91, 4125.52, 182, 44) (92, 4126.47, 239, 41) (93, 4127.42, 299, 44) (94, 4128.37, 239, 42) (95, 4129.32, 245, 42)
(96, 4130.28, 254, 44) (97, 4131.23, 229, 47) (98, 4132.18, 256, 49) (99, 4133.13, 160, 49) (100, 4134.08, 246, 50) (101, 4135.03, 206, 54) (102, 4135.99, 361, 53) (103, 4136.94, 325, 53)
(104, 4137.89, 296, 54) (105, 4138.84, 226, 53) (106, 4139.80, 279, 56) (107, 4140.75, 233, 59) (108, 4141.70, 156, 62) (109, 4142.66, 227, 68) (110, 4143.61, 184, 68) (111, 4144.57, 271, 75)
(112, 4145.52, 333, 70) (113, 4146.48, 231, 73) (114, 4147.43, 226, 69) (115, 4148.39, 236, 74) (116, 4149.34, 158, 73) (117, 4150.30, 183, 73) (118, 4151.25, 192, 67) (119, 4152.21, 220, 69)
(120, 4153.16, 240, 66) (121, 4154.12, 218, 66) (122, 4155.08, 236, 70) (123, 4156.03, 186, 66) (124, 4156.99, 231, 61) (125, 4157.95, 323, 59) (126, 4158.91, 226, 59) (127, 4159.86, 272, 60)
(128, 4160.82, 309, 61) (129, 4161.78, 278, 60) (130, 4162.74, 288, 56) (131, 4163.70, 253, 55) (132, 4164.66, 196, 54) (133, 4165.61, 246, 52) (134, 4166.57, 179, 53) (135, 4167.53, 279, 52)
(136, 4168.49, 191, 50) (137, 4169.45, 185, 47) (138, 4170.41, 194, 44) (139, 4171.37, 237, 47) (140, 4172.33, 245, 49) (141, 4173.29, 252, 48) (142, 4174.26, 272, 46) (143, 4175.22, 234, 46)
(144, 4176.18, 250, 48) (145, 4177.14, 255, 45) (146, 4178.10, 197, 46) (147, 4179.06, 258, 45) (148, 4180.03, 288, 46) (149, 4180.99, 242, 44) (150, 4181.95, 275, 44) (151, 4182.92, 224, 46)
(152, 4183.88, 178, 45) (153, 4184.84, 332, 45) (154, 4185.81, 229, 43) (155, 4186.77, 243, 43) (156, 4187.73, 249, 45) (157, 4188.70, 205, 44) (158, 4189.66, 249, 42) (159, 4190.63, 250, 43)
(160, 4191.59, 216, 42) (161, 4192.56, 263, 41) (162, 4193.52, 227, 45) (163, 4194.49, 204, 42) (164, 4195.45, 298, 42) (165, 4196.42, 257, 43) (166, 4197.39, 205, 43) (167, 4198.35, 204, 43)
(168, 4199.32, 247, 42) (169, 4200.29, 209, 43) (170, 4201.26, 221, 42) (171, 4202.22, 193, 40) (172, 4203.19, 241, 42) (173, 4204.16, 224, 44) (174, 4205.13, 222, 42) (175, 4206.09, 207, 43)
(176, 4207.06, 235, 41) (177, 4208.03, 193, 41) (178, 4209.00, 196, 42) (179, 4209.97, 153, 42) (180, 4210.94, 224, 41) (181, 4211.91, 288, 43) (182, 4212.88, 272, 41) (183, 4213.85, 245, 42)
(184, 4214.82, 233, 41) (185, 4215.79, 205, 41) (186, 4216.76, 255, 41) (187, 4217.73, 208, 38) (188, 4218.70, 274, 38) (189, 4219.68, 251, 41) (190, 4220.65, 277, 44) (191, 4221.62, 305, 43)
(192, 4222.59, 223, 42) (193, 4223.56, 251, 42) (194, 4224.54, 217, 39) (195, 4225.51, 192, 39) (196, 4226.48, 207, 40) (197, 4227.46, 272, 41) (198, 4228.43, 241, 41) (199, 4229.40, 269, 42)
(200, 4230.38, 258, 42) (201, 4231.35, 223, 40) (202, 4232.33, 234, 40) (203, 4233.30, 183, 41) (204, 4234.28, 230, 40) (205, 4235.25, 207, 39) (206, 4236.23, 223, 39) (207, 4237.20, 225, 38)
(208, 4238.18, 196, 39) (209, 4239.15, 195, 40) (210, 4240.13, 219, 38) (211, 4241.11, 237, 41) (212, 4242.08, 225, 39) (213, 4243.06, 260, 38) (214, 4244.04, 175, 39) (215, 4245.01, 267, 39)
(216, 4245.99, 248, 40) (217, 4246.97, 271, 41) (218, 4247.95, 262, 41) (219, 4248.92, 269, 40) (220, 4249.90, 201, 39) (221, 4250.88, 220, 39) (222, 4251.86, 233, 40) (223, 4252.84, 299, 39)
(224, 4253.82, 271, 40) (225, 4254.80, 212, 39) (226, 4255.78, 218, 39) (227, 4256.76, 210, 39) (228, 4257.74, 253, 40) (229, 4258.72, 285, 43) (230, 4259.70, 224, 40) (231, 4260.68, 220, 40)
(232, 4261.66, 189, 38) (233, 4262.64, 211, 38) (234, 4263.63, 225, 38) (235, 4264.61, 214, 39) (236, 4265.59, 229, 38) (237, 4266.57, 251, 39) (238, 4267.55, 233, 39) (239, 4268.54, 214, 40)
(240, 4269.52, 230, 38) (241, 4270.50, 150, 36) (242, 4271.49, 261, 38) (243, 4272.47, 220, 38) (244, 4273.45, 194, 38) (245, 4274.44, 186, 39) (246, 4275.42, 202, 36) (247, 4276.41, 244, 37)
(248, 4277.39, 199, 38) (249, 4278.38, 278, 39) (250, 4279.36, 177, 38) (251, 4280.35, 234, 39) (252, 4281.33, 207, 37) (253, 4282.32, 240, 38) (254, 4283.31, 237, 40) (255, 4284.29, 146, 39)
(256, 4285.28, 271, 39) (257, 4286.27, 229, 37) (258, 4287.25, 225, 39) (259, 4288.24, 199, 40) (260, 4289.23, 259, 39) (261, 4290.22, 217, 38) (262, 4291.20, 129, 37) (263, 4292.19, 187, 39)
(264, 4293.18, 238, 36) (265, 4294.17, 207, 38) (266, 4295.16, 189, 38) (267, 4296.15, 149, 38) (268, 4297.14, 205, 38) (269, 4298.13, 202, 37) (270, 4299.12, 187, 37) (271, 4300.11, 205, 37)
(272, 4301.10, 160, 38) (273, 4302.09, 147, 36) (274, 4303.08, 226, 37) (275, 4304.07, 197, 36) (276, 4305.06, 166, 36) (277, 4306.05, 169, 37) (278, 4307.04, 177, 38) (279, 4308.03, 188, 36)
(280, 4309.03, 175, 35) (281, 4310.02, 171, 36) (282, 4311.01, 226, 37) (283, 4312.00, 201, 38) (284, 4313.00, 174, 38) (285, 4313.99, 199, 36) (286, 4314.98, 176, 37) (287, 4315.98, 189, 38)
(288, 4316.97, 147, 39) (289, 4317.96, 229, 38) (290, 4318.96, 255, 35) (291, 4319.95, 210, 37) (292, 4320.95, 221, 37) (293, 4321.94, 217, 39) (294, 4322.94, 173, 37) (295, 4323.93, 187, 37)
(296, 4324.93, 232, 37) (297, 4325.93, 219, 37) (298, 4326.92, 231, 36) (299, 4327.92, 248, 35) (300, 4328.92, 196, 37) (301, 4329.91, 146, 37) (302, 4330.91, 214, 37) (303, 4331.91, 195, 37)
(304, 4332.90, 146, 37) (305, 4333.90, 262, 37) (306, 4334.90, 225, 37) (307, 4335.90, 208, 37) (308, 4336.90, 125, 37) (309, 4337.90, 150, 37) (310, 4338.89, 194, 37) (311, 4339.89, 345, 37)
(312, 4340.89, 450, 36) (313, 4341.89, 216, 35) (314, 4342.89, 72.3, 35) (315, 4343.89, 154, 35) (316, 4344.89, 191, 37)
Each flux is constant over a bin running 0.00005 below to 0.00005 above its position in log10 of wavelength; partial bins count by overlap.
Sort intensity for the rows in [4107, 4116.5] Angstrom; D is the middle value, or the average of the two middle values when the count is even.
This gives 212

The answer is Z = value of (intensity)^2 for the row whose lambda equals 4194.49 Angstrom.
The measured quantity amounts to 41616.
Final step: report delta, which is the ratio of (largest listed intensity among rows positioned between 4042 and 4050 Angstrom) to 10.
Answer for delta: 27.7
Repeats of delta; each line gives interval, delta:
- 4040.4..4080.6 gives 32.7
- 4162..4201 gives 33.2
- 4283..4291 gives 27.1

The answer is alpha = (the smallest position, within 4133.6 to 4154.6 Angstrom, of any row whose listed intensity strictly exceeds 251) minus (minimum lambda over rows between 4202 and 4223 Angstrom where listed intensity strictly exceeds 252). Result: -75.9 Angstrom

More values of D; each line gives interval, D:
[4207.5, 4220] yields 233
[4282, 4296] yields 221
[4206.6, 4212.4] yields 210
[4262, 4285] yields 220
